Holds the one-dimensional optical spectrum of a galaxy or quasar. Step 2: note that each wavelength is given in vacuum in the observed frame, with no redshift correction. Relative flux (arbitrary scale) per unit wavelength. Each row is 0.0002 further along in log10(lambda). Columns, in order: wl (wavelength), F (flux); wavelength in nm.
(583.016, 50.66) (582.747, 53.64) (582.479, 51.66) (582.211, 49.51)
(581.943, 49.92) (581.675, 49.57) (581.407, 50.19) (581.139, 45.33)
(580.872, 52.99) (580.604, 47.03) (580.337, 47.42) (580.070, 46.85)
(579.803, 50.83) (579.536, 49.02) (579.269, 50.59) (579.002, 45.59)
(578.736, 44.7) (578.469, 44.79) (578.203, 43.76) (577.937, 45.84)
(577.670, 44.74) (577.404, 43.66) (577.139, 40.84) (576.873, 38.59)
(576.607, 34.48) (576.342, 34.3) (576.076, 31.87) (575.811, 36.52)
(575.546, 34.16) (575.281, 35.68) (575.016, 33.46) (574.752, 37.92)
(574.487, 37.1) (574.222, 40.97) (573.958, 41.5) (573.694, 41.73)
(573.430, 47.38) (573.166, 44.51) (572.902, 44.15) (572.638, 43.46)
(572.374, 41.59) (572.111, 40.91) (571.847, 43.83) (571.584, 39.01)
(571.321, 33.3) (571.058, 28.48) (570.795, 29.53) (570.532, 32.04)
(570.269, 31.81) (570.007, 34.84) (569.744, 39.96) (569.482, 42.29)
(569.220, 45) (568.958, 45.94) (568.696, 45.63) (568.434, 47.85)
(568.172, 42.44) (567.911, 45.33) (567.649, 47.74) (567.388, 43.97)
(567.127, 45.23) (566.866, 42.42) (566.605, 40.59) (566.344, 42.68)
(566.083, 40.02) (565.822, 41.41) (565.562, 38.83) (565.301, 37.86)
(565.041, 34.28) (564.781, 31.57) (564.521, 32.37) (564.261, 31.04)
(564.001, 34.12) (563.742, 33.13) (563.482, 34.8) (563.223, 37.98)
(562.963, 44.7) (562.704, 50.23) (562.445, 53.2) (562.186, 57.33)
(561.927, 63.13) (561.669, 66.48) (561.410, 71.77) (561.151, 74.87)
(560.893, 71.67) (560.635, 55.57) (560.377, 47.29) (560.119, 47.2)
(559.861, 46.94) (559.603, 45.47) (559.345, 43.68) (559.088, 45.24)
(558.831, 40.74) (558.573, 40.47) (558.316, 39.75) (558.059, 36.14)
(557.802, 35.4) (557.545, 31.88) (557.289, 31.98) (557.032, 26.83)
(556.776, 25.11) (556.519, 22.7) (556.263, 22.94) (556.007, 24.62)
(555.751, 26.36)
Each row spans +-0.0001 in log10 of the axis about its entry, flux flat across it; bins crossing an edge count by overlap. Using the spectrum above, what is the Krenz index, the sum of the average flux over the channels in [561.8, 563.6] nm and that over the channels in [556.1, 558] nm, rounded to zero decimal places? 77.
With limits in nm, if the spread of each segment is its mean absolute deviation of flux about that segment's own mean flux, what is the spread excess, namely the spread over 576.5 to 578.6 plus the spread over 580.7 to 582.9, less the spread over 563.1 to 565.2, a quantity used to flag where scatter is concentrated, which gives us 3.3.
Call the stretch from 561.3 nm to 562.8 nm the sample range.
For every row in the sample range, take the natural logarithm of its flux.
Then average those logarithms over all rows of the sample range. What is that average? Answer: 4.09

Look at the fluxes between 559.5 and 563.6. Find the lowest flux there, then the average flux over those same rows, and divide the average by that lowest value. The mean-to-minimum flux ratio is 1.56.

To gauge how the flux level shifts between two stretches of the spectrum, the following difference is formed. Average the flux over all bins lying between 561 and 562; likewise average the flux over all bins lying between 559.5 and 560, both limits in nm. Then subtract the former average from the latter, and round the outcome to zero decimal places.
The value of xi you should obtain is -23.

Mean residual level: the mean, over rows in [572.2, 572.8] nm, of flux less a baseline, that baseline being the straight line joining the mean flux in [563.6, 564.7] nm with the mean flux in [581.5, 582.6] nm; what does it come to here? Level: 1.7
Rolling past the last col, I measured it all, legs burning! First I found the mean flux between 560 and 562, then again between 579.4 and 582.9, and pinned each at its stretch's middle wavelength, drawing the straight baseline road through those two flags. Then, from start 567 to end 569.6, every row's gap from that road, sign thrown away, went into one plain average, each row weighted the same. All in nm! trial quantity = 12.5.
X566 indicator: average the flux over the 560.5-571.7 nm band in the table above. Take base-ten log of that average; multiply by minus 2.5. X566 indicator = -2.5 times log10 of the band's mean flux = -4.10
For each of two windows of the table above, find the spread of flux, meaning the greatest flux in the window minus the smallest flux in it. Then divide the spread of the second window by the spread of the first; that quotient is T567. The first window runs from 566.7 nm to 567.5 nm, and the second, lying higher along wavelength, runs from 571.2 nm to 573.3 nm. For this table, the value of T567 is 4.0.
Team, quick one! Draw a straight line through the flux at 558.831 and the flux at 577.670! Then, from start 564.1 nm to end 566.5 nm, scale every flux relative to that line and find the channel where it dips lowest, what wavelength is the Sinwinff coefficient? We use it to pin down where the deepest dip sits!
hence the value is 564.261 nm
